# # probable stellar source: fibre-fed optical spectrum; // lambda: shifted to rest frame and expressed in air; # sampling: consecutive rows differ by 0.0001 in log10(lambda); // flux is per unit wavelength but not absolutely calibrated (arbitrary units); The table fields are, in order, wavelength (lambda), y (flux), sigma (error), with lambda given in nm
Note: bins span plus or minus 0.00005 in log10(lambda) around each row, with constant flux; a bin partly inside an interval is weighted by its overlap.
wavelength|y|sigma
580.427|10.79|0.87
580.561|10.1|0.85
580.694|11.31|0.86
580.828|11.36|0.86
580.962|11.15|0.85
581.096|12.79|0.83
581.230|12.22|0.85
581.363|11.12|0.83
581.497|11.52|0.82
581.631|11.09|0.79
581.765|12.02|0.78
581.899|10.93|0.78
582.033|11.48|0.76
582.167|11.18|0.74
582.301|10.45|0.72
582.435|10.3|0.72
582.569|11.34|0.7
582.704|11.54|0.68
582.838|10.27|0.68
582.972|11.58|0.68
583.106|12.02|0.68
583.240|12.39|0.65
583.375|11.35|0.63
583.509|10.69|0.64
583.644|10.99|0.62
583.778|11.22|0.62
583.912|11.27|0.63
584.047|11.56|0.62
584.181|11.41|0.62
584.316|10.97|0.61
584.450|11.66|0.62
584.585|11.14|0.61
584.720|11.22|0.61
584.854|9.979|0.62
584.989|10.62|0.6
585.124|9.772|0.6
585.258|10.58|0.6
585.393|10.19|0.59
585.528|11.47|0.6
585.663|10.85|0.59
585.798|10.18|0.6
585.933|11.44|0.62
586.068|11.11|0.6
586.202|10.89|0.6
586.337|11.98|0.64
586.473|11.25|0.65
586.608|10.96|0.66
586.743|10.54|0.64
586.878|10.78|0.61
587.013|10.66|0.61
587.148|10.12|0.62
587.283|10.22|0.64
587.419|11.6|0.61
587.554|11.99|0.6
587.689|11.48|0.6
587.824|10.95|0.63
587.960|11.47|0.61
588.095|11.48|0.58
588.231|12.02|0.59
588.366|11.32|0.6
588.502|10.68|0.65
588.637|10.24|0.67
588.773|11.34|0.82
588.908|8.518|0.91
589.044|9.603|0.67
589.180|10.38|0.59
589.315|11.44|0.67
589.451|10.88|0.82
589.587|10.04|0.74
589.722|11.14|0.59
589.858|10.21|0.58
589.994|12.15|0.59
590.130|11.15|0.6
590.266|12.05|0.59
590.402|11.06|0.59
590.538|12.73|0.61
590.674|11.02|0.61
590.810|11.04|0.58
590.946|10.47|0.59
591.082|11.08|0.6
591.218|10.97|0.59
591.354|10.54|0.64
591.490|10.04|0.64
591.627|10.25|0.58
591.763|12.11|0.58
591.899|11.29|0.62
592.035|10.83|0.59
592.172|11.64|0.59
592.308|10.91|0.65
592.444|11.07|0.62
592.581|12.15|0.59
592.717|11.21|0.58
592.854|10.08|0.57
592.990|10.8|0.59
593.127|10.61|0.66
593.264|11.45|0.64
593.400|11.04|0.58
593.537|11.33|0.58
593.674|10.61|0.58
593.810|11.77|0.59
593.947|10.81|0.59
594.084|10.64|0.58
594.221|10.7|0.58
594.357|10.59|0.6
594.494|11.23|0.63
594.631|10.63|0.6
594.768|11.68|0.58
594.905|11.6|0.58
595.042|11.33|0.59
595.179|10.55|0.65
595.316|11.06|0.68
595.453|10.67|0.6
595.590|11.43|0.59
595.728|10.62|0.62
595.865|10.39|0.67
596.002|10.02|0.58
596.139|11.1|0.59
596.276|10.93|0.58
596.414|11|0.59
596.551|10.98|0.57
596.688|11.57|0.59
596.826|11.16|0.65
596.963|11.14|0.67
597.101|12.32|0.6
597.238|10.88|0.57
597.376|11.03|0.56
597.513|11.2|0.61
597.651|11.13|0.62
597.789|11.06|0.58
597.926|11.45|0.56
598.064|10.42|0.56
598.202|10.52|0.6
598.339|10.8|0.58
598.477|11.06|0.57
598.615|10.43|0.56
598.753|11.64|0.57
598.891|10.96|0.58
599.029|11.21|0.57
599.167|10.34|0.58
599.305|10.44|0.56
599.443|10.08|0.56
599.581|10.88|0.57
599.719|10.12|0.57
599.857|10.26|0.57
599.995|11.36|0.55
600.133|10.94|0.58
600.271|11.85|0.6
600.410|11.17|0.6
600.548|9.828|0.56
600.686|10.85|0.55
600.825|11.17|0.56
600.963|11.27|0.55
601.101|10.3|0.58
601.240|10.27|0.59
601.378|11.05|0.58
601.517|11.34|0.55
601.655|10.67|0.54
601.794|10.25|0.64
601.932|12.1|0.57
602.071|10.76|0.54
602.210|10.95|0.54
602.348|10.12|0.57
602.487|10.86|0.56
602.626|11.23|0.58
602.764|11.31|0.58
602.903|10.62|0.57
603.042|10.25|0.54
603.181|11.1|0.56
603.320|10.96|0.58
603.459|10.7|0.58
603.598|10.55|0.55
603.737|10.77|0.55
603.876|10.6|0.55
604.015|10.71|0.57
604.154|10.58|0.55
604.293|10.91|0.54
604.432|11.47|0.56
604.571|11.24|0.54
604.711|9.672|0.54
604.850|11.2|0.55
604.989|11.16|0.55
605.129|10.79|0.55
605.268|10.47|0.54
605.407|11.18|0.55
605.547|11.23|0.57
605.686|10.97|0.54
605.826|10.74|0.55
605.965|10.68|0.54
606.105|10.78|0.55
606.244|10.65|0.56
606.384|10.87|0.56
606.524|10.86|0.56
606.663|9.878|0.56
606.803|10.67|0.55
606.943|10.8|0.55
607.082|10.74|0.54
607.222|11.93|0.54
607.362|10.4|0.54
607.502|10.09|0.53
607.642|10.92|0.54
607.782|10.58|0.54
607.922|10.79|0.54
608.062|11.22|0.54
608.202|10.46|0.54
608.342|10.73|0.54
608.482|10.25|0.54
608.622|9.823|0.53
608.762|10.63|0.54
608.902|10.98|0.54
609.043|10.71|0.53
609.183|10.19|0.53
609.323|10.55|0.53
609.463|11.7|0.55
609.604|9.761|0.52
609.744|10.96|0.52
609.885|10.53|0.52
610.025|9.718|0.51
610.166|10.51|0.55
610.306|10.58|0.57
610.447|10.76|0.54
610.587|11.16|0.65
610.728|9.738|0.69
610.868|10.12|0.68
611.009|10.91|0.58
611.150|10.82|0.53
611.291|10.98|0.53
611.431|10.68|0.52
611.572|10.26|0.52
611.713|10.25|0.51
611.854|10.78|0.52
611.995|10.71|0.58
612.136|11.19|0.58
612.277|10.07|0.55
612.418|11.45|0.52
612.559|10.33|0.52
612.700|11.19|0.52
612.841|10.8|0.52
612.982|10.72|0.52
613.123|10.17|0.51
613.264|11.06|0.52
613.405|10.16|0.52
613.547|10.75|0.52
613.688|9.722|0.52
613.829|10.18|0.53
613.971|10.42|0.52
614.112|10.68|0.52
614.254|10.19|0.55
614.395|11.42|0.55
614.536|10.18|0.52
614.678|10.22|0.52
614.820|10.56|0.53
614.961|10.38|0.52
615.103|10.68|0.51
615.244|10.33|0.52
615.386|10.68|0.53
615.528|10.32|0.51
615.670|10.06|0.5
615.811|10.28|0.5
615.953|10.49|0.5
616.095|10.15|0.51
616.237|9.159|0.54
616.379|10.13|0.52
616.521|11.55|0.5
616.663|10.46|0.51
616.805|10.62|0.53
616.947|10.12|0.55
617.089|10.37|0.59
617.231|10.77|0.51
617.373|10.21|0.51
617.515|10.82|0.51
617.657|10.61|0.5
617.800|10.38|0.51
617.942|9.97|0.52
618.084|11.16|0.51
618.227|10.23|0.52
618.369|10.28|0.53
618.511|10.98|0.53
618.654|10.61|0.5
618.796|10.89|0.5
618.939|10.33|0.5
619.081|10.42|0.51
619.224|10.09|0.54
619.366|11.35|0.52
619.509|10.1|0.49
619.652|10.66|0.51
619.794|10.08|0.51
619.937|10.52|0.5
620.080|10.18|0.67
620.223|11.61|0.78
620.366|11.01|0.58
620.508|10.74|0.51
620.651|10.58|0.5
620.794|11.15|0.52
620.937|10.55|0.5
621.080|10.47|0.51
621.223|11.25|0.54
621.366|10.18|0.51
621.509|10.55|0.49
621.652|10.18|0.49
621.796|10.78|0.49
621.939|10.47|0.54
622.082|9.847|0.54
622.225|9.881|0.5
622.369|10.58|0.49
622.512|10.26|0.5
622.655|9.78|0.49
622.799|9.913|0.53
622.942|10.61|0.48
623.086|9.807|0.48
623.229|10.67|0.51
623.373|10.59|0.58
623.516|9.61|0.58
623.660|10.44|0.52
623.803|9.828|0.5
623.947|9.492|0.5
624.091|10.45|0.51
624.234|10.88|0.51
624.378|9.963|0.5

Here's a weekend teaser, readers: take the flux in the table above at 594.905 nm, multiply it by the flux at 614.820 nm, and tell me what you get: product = 122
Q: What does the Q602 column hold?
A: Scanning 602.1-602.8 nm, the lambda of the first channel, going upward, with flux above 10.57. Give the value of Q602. 602.210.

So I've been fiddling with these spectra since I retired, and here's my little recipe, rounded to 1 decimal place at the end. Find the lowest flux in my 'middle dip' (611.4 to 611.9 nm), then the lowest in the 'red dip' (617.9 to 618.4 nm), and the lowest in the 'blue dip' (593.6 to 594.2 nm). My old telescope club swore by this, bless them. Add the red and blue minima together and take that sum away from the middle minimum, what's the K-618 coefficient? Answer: -10.3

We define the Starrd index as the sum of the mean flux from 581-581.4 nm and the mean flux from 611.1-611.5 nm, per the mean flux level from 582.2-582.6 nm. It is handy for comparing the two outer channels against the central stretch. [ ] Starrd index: 2.14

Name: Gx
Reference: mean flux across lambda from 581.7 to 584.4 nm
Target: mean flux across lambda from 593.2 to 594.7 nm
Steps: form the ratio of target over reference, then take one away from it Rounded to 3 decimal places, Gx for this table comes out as -0.024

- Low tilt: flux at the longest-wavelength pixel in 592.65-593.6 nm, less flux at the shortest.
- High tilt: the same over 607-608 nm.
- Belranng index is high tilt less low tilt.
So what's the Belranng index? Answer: -0.1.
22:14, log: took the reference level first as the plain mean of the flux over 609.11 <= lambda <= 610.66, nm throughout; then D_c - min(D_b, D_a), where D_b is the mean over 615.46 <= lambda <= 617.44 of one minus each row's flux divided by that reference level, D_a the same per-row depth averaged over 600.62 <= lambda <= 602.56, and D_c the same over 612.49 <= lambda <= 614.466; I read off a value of 0.028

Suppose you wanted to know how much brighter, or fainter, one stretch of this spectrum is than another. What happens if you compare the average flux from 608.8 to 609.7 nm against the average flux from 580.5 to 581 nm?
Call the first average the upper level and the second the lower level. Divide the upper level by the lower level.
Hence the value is 0.97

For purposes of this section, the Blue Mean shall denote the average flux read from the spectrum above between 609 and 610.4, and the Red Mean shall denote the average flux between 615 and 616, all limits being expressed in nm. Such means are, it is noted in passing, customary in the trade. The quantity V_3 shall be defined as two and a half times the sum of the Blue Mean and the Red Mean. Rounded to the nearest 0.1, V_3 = 52.3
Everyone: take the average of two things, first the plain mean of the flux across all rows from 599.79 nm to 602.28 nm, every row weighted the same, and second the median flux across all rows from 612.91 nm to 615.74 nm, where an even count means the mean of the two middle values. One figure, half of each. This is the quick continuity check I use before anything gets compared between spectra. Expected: 10.6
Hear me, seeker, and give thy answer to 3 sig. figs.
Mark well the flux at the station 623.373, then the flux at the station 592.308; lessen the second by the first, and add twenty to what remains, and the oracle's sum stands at 20.3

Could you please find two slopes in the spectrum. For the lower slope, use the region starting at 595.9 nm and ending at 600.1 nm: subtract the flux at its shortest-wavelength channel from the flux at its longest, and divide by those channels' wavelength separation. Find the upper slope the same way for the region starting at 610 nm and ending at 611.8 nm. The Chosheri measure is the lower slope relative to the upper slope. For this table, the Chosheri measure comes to 1.1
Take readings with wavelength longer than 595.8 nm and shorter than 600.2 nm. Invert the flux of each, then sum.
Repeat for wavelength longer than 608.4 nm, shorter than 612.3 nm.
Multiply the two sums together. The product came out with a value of 7.8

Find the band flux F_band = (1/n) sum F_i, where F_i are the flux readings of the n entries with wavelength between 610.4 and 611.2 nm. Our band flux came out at 10.6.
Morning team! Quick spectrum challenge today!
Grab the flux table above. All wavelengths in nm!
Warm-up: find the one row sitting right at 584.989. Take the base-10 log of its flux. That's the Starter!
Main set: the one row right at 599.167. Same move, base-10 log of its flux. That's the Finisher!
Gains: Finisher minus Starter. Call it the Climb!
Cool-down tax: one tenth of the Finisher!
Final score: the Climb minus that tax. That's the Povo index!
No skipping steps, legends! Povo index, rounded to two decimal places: -0.11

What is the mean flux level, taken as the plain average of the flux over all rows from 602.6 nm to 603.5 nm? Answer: 10.9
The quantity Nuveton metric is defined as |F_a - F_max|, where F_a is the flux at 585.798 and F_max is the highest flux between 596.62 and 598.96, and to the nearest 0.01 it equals 2.14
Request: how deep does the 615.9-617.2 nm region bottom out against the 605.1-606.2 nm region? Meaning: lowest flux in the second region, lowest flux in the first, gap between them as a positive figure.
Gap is 1.3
